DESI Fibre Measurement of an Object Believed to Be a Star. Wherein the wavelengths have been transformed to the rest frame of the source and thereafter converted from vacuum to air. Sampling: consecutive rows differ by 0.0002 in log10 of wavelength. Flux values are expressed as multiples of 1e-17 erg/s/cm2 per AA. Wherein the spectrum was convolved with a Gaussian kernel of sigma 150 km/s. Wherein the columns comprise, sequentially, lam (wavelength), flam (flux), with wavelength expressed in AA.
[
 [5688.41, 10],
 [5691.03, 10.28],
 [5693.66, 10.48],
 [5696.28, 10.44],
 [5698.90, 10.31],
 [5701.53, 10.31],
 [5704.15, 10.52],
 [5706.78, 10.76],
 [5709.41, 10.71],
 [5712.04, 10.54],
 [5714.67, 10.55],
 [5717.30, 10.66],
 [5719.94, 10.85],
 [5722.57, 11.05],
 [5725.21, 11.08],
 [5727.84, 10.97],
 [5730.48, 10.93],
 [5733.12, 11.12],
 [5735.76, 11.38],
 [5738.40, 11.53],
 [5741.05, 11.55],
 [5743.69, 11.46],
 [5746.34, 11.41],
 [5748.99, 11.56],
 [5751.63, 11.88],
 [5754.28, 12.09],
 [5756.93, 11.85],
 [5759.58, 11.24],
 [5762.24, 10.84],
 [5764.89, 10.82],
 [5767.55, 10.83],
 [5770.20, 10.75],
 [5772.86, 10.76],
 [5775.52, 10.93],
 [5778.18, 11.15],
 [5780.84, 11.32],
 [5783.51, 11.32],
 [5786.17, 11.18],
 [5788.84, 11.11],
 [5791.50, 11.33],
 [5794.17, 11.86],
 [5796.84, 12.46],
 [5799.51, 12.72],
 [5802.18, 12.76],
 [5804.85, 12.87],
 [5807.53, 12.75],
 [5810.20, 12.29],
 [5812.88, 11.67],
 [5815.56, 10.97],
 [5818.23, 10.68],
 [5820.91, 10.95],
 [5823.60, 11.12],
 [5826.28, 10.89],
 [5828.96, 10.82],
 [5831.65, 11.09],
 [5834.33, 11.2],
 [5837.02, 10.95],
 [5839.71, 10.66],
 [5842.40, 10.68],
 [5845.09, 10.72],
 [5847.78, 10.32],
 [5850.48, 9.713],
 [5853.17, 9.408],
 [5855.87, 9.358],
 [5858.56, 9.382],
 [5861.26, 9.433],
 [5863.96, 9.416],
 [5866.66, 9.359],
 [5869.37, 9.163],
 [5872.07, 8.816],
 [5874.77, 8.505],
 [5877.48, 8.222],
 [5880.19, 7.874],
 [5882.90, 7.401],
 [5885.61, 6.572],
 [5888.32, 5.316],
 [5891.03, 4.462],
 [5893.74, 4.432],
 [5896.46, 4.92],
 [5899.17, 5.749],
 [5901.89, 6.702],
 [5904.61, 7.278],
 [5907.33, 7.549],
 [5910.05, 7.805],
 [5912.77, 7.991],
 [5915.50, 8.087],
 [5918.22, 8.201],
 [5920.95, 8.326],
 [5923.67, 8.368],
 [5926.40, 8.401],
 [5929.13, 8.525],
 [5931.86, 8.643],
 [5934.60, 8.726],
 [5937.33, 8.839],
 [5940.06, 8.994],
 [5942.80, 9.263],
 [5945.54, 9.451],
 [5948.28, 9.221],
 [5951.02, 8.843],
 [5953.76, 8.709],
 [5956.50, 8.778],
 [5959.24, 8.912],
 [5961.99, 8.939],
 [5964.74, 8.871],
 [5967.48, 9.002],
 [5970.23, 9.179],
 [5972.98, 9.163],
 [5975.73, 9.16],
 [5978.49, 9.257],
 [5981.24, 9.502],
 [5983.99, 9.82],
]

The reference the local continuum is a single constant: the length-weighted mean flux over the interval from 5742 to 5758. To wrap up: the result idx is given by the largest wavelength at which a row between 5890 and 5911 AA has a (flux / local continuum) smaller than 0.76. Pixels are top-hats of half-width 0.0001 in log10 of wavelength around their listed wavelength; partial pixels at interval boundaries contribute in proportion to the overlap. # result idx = 5910.05 AA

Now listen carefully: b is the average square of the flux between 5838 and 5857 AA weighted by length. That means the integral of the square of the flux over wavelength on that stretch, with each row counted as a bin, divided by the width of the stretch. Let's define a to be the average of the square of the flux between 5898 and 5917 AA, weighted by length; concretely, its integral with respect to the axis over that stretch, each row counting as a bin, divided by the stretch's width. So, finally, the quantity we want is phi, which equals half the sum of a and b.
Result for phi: 79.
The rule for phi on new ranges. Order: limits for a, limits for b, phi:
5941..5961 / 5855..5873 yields 84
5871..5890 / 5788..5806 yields 103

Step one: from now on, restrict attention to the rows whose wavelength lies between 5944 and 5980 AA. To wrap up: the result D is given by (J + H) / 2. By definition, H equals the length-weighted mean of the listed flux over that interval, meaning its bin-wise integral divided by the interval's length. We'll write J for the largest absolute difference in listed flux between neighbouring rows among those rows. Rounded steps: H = 9.0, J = 0.38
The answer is 4.7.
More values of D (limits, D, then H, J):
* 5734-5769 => 6.0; 11.4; 0.61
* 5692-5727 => 5.4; 10.6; 0.24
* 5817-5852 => 5.7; 10.7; 0.61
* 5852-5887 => 4.8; 8.7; 0.83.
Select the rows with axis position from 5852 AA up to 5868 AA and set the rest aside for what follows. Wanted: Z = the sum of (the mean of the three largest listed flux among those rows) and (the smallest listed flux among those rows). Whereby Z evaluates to 19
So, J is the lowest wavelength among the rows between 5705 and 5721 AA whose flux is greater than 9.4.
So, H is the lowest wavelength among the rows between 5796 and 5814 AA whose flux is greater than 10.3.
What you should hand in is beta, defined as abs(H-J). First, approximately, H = 5796.84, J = 5706.78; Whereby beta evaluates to 90.1 AA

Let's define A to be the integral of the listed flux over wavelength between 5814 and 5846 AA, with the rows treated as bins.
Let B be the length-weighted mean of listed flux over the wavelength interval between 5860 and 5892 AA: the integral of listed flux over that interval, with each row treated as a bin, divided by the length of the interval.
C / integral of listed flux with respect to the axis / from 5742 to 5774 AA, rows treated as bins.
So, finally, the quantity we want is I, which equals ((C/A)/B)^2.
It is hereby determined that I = 0.017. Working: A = 349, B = 7.9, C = 362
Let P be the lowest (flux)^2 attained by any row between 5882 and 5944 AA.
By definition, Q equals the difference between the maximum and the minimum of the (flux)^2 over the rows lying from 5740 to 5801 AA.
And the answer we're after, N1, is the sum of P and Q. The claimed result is 66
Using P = 20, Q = 46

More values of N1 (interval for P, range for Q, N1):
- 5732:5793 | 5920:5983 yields 137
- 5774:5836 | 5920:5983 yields 135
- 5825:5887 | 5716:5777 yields 76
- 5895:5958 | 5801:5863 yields 102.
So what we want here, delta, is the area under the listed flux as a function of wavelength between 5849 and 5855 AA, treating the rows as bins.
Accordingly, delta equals 57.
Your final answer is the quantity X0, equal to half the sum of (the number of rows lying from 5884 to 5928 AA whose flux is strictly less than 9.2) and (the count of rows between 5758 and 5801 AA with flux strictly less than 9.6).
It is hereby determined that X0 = 8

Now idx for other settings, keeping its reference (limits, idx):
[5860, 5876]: 5874.77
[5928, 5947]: 5937.33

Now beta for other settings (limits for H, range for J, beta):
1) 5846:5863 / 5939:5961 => 97.8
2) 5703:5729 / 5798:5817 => 95.4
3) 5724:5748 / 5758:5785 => 34.4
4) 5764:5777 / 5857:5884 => 96.4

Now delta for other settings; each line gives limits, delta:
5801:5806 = 64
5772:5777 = 54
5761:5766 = 54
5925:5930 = 42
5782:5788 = 67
